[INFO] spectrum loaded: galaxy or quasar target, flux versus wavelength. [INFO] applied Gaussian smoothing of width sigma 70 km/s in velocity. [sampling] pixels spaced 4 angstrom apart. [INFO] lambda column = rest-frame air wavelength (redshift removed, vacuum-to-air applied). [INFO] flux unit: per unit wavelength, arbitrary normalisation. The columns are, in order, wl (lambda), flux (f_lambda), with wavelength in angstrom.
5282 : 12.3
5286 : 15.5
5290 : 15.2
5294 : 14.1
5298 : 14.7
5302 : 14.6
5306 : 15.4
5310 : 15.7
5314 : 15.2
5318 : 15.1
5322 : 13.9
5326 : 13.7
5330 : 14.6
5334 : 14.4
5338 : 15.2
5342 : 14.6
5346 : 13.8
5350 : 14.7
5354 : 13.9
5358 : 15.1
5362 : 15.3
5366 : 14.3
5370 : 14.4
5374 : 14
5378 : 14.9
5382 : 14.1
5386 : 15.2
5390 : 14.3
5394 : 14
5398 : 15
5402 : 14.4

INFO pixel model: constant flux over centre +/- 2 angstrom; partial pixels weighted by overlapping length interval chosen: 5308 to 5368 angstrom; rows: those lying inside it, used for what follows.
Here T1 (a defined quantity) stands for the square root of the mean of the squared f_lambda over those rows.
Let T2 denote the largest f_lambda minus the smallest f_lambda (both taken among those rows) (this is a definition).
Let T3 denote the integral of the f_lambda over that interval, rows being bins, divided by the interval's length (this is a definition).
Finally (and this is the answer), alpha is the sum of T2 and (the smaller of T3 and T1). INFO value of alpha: 16.6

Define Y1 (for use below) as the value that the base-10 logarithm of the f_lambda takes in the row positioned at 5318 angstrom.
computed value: 1.18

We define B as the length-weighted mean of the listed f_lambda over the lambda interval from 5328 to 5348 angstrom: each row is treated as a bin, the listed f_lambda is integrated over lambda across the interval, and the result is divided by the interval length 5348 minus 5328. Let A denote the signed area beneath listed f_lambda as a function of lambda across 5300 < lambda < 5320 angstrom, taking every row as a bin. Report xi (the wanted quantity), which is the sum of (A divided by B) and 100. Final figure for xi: 121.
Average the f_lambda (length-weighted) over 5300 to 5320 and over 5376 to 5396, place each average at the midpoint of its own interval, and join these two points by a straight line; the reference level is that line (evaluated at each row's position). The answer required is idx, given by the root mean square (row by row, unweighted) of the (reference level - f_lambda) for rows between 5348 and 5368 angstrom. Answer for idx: 0.53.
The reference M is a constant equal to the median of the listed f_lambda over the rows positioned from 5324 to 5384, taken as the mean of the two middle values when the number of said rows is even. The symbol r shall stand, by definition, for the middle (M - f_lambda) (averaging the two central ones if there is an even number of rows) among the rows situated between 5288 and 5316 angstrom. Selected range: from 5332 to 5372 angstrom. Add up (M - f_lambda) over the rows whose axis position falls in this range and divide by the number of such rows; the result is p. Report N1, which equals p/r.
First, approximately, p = -0.17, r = -0.8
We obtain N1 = 0.2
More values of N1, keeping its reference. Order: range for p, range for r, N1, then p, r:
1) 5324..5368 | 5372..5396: -0.5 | -0.11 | 0.2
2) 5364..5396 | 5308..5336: 0.0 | 0.00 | -0.2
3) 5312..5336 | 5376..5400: 0.4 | -0.08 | -0.2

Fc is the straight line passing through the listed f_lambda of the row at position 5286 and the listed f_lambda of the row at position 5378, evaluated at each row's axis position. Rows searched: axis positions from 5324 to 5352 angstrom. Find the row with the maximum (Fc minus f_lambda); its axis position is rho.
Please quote 5326 angstrom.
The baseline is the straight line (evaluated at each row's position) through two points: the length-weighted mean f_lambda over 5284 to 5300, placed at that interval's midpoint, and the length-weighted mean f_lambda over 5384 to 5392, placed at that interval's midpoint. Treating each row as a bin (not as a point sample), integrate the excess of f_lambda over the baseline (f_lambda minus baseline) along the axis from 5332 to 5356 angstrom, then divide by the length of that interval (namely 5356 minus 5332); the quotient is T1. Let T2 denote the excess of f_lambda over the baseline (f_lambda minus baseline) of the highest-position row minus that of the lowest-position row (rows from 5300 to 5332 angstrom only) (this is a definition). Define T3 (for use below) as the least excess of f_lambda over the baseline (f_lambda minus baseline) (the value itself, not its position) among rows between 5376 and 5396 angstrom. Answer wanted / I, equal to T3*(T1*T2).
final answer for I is 0.01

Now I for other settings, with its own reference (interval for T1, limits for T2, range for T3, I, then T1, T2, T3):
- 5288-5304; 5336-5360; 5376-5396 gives -0.01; -0.22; -0.1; -0.74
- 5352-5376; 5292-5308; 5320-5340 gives 0.42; -0.28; 1.3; -1.13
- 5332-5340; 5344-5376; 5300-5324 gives 0.00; -0.02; 0.2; -0.94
